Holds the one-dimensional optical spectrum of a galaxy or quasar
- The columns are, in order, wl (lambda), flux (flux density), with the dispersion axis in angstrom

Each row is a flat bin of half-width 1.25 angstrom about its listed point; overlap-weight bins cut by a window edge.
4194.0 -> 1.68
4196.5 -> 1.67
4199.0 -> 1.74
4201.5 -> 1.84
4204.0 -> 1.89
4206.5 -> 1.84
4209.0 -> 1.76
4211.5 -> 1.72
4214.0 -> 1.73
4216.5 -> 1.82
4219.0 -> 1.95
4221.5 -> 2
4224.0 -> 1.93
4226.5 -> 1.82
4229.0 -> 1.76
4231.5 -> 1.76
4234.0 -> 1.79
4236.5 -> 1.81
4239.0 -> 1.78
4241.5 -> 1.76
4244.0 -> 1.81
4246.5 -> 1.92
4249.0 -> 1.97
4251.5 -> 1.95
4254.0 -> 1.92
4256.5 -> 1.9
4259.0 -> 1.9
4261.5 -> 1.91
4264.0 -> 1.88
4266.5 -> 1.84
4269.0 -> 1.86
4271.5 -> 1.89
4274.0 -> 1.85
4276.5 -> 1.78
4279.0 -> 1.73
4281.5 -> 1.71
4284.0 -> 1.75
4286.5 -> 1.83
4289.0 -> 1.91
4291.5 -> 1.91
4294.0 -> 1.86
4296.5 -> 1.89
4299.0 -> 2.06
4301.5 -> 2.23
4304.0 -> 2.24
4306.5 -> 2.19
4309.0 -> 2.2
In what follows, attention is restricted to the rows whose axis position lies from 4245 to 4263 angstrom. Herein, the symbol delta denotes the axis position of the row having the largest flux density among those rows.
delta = 4249.0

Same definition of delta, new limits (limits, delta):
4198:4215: 4204.0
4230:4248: 4246.5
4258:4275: 4261.5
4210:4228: 4221.5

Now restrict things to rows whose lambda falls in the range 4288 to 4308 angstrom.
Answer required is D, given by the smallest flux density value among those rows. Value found 1.86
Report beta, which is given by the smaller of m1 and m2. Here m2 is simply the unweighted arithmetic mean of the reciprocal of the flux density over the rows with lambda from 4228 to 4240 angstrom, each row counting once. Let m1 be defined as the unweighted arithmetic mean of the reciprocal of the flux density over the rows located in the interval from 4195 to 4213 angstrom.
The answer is 0.562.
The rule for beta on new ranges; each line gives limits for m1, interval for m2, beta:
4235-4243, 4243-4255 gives 0.523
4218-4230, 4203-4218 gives 0.530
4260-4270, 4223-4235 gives 0.534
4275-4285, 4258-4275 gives 0.533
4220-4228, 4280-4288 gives 0.523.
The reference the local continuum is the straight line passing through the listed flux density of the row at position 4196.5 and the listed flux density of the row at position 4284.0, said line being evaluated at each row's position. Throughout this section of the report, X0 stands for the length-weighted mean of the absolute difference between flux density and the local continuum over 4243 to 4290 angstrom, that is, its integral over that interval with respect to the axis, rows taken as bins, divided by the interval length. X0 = 0.130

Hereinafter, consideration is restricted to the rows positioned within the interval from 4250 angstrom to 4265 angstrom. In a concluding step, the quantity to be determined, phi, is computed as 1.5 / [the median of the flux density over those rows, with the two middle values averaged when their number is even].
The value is 0.787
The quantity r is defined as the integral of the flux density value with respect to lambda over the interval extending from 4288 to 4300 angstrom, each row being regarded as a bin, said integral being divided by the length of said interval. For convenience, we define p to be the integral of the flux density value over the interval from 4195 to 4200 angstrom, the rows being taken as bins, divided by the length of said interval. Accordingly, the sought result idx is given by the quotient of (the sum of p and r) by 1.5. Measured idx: 2.42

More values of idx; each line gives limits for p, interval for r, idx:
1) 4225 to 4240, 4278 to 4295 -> 2.40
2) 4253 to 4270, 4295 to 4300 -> 2.57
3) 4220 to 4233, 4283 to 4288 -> 2.44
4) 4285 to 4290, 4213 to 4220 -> 2.46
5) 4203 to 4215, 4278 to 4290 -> 2.38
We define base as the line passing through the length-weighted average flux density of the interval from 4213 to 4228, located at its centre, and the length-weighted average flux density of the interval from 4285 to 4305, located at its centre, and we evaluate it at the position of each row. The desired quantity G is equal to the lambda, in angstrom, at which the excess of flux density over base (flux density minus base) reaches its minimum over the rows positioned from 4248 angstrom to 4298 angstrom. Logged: 4281.5 angstrom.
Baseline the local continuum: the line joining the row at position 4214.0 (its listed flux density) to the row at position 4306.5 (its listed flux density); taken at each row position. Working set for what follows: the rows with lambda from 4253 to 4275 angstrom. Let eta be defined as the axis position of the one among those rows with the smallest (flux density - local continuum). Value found 4274.0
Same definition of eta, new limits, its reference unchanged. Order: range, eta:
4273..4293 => 4281.5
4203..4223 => 4214.0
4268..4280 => 4279.0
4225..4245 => 4241.5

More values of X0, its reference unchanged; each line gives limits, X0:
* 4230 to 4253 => 0.128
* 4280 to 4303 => 0.159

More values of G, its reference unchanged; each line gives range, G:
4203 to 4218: 4211.5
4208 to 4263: 4241.5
